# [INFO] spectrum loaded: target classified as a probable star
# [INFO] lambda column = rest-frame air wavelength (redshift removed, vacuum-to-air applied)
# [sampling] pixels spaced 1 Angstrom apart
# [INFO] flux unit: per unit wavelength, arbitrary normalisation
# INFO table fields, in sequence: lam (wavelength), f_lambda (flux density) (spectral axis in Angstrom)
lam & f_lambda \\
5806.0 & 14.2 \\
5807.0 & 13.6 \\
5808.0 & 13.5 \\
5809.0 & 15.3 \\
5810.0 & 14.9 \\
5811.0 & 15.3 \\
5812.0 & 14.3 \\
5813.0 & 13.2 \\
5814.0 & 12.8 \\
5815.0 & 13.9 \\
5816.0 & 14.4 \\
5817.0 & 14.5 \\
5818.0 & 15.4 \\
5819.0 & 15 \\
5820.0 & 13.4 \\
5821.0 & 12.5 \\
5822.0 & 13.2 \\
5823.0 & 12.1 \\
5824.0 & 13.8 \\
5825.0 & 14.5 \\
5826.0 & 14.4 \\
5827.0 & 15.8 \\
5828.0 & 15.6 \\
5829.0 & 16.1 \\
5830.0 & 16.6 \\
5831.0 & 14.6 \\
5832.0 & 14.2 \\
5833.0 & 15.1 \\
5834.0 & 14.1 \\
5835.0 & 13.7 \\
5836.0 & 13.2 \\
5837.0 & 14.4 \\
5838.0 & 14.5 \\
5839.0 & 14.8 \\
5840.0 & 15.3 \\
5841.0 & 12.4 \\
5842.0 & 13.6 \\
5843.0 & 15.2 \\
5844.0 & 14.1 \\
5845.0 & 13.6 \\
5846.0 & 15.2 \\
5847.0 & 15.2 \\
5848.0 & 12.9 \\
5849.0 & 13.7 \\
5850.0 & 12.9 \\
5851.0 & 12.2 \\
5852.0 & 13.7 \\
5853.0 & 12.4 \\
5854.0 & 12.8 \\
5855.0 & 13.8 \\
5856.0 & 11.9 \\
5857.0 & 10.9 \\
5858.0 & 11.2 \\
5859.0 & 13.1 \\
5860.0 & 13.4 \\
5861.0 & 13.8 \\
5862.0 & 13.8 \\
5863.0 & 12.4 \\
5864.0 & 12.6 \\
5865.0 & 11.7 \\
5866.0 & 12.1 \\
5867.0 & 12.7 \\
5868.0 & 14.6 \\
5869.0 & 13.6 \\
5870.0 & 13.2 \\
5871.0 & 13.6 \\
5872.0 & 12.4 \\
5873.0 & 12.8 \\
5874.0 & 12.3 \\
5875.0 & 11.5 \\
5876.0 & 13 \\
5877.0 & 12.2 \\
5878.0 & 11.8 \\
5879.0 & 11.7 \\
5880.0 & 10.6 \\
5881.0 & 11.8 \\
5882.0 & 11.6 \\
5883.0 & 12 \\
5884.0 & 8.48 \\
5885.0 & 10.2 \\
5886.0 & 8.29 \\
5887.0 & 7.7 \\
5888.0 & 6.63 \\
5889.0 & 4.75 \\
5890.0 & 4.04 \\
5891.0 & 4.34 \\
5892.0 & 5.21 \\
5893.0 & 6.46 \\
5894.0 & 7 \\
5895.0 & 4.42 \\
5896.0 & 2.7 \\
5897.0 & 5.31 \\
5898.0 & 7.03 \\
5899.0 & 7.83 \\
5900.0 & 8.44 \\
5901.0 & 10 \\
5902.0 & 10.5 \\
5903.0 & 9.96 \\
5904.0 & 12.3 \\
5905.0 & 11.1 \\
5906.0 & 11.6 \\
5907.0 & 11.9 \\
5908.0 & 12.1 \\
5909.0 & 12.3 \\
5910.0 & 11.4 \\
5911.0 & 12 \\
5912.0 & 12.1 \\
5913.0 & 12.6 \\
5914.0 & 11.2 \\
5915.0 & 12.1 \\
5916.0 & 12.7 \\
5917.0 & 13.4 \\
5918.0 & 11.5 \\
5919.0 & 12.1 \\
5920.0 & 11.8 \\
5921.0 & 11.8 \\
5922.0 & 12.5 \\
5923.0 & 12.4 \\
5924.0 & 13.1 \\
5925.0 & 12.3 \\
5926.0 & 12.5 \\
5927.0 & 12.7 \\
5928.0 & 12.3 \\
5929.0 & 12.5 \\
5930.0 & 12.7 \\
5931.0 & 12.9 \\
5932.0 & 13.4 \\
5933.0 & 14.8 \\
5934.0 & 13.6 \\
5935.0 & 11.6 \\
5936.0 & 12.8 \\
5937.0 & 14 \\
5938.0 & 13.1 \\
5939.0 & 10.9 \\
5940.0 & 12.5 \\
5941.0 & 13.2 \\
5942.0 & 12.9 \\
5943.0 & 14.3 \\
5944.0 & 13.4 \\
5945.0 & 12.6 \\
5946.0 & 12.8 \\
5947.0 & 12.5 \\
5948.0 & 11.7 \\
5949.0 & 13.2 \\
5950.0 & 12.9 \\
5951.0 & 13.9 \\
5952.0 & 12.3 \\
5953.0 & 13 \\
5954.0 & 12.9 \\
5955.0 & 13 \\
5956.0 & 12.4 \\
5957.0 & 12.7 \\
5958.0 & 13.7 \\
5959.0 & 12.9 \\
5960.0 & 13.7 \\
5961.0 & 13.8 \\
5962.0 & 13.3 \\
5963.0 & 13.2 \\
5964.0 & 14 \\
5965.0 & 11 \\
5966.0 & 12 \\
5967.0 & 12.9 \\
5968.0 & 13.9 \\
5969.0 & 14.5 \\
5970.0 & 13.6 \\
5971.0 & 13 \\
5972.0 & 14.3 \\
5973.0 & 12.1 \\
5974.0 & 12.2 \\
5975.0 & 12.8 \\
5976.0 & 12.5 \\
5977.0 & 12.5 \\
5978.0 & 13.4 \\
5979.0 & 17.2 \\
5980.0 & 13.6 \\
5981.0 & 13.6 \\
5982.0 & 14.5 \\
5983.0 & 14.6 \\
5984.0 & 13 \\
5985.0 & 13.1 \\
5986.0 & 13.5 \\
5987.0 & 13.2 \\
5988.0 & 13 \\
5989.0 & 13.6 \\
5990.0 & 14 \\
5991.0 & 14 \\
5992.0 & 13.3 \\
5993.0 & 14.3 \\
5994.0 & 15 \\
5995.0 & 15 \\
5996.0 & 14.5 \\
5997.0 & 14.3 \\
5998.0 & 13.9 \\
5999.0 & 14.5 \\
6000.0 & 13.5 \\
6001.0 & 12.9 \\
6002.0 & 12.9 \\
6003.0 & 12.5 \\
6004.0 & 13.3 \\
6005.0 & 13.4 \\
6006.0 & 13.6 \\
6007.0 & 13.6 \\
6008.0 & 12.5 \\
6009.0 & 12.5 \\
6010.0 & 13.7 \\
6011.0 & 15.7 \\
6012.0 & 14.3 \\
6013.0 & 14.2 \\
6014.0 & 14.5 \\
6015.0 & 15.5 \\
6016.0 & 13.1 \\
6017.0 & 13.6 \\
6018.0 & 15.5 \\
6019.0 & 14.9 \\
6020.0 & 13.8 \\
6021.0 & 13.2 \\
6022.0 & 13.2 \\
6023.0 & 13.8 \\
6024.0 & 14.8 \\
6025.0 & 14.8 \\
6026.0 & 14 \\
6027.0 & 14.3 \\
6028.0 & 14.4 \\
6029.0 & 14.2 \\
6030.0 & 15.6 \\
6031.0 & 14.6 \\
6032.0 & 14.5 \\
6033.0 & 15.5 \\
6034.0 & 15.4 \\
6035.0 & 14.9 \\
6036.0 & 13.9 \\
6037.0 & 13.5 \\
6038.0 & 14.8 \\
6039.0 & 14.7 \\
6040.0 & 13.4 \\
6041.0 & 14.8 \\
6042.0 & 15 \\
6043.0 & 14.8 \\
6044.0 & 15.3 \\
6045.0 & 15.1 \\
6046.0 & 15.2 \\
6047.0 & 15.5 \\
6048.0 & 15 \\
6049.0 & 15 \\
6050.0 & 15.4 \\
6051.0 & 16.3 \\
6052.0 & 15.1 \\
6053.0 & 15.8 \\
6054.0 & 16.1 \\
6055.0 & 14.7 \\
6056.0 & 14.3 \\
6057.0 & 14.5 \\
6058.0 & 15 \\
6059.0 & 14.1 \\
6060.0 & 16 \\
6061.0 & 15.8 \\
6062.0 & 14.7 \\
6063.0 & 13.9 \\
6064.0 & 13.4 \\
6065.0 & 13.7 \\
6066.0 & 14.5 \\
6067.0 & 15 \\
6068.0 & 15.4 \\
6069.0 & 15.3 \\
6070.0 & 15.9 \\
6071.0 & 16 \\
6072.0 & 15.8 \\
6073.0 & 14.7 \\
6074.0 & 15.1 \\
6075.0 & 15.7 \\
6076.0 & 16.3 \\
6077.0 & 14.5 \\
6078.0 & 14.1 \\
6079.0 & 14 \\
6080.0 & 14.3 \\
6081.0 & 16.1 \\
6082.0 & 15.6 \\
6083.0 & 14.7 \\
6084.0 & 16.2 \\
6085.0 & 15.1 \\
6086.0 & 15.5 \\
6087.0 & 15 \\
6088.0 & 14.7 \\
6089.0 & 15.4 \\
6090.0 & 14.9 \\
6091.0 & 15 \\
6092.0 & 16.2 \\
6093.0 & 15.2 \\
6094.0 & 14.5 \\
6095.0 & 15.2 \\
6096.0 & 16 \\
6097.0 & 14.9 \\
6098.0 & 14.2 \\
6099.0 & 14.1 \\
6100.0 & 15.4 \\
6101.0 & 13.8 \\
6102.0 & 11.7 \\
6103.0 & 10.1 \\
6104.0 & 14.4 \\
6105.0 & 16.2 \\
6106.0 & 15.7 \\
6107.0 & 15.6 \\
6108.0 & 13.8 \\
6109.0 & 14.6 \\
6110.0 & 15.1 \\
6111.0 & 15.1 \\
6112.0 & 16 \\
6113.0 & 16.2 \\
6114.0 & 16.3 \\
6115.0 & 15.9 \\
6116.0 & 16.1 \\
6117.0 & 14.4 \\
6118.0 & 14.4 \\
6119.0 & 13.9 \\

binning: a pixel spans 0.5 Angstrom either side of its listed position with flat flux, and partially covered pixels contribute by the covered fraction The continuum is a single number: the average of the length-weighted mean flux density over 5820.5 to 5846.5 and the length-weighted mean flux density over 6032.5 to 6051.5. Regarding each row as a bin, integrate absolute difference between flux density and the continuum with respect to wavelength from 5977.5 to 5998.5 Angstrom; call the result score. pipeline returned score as 19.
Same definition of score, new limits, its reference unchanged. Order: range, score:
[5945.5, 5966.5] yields 36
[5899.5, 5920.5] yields 64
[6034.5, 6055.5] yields 13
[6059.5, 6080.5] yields 16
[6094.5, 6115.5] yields 24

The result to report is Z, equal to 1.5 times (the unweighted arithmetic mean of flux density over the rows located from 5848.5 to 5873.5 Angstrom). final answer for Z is 19.3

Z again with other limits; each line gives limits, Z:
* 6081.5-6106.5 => 22.2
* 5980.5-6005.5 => 20.6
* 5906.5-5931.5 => 18.4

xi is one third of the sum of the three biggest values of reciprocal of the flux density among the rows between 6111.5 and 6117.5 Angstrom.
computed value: 0.065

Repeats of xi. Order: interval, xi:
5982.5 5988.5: 0.077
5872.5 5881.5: 0.089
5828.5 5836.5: 0.073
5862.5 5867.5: 0.083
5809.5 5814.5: 0.075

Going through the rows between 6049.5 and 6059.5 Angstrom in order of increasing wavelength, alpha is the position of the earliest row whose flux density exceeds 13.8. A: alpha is 6050.0 Angstrom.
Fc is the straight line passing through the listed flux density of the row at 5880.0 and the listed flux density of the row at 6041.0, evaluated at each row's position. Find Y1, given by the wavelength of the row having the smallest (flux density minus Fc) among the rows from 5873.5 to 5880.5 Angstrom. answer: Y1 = 5880.0 Angstrom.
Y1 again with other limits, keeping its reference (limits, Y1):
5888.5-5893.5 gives 5890.0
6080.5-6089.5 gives 6088.0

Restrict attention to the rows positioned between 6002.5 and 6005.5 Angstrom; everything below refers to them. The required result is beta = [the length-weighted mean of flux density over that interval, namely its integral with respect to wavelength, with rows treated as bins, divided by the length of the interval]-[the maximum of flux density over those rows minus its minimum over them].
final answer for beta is 12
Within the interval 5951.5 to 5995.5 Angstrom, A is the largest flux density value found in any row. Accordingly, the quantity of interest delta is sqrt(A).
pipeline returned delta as 4.1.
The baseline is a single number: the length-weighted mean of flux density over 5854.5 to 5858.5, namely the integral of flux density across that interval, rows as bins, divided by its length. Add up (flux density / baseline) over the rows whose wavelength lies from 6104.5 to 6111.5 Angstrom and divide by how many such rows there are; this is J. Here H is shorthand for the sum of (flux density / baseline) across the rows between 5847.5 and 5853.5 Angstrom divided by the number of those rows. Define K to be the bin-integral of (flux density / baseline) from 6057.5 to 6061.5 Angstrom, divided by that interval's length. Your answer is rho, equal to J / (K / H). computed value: 1.08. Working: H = 1.09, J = 1.27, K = 1.27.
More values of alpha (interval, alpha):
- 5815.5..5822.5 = 5816.0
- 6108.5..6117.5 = 6109.0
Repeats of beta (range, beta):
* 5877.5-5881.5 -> 10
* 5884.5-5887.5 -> 6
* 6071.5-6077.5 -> 14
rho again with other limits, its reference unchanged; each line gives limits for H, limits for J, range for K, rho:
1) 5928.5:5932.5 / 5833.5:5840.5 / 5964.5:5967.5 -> 1.29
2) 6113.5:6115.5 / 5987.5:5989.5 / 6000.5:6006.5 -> 1.37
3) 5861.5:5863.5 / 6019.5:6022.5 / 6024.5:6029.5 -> 1.02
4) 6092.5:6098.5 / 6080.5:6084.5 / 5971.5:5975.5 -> 1.53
